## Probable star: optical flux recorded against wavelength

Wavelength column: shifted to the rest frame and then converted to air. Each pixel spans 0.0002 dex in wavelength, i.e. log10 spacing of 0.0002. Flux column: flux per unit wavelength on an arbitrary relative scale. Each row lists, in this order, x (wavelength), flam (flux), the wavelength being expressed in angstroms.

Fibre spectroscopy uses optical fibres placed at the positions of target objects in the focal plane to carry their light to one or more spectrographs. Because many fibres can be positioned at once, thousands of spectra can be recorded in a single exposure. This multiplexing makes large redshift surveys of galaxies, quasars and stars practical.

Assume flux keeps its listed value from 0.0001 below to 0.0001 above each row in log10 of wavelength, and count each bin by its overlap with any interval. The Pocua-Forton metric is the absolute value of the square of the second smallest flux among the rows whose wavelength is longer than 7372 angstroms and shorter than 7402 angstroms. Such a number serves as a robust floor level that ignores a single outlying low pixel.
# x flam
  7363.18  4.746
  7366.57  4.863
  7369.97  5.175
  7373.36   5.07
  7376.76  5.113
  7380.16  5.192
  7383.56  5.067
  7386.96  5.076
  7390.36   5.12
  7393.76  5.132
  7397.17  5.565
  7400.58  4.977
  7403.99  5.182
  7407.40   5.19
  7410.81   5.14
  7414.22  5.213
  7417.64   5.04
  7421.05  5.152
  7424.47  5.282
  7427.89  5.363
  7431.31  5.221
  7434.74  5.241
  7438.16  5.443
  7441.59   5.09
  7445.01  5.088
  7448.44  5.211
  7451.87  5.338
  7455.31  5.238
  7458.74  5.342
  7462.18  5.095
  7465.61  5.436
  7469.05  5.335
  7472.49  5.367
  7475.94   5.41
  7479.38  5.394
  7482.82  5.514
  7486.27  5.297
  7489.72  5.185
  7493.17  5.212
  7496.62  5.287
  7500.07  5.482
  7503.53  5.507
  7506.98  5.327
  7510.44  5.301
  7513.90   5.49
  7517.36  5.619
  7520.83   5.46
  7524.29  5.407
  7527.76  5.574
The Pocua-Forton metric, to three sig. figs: 25.7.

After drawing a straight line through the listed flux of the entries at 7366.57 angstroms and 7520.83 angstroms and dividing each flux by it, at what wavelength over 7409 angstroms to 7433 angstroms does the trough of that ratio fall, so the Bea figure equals 7417.64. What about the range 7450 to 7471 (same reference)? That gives 7462.18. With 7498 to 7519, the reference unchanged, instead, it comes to 7510.44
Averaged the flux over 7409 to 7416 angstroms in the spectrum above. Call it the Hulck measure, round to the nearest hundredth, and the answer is 5.18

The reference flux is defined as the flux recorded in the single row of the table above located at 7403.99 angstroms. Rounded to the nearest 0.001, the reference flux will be 5.182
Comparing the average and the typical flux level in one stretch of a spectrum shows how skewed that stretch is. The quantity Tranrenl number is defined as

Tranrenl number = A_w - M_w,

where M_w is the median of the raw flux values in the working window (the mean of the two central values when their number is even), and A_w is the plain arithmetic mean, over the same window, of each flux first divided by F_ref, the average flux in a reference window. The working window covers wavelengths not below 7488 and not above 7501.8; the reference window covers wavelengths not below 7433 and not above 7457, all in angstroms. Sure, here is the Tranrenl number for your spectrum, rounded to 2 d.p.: -4.24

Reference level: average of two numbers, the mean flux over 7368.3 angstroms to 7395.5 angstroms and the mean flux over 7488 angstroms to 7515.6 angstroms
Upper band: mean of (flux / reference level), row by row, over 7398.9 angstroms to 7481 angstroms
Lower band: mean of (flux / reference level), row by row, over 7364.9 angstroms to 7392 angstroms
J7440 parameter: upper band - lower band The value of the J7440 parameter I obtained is 0.030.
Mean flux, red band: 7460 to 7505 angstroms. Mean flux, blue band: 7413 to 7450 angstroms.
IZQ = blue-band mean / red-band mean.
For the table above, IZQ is 0.975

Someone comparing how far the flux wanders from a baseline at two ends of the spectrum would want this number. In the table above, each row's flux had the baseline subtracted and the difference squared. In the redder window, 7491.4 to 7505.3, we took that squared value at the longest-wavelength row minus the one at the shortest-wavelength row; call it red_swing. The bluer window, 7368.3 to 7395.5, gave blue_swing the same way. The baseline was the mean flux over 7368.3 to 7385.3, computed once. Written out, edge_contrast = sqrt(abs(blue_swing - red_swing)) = 0.38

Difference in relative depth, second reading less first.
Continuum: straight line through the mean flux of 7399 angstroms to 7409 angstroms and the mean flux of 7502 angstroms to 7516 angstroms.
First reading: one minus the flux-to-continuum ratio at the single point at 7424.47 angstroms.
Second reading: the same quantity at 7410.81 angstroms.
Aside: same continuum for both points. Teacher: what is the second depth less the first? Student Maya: 0.020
